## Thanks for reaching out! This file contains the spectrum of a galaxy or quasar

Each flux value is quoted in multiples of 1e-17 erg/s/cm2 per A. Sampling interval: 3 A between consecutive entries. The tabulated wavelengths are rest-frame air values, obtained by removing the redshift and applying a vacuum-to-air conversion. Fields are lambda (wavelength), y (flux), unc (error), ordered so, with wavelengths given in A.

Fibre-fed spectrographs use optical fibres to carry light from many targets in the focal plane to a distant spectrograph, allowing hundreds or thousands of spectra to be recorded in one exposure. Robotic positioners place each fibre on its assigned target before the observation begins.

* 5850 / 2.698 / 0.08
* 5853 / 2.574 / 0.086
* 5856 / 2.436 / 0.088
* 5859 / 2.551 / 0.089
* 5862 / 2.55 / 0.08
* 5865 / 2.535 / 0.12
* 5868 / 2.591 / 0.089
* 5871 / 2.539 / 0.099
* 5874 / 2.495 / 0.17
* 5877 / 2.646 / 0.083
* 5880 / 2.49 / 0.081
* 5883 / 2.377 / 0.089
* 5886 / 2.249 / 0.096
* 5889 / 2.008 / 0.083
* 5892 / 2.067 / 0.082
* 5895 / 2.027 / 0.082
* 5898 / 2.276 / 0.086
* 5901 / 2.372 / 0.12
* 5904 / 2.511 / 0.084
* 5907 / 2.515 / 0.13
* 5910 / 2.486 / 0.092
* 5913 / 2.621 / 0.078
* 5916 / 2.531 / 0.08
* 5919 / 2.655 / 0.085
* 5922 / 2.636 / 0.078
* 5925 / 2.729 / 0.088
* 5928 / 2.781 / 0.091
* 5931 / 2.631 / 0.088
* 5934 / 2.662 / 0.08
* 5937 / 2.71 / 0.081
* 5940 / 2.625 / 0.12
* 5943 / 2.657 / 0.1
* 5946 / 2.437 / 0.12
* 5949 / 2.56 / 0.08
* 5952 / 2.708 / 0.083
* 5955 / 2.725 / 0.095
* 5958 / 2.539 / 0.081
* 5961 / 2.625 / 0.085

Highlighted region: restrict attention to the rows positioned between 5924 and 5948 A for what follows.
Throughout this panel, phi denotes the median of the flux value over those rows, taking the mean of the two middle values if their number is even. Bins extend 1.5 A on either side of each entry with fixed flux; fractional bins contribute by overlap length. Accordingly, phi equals 2.66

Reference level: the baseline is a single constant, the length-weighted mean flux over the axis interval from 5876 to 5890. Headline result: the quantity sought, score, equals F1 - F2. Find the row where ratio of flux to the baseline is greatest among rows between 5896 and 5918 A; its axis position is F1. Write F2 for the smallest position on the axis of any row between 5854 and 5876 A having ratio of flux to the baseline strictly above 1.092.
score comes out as 45 A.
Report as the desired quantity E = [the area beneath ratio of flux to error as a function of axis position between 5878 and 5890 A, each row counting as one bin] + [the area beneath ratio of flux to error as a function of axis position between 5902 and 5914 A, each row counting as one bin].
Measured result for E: 642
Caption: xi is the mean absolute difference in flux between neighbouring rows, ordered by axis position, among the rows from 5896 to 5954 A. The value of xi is 0.090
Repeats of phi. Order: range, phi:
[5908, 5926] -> 2.63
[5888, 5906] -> 2.17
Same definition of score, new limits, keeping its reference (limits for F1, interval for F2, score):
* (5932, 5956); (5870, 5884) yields 78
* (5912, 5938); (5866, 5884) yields 60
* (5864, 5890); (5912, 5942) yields -36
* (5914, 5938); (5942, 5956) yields -15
